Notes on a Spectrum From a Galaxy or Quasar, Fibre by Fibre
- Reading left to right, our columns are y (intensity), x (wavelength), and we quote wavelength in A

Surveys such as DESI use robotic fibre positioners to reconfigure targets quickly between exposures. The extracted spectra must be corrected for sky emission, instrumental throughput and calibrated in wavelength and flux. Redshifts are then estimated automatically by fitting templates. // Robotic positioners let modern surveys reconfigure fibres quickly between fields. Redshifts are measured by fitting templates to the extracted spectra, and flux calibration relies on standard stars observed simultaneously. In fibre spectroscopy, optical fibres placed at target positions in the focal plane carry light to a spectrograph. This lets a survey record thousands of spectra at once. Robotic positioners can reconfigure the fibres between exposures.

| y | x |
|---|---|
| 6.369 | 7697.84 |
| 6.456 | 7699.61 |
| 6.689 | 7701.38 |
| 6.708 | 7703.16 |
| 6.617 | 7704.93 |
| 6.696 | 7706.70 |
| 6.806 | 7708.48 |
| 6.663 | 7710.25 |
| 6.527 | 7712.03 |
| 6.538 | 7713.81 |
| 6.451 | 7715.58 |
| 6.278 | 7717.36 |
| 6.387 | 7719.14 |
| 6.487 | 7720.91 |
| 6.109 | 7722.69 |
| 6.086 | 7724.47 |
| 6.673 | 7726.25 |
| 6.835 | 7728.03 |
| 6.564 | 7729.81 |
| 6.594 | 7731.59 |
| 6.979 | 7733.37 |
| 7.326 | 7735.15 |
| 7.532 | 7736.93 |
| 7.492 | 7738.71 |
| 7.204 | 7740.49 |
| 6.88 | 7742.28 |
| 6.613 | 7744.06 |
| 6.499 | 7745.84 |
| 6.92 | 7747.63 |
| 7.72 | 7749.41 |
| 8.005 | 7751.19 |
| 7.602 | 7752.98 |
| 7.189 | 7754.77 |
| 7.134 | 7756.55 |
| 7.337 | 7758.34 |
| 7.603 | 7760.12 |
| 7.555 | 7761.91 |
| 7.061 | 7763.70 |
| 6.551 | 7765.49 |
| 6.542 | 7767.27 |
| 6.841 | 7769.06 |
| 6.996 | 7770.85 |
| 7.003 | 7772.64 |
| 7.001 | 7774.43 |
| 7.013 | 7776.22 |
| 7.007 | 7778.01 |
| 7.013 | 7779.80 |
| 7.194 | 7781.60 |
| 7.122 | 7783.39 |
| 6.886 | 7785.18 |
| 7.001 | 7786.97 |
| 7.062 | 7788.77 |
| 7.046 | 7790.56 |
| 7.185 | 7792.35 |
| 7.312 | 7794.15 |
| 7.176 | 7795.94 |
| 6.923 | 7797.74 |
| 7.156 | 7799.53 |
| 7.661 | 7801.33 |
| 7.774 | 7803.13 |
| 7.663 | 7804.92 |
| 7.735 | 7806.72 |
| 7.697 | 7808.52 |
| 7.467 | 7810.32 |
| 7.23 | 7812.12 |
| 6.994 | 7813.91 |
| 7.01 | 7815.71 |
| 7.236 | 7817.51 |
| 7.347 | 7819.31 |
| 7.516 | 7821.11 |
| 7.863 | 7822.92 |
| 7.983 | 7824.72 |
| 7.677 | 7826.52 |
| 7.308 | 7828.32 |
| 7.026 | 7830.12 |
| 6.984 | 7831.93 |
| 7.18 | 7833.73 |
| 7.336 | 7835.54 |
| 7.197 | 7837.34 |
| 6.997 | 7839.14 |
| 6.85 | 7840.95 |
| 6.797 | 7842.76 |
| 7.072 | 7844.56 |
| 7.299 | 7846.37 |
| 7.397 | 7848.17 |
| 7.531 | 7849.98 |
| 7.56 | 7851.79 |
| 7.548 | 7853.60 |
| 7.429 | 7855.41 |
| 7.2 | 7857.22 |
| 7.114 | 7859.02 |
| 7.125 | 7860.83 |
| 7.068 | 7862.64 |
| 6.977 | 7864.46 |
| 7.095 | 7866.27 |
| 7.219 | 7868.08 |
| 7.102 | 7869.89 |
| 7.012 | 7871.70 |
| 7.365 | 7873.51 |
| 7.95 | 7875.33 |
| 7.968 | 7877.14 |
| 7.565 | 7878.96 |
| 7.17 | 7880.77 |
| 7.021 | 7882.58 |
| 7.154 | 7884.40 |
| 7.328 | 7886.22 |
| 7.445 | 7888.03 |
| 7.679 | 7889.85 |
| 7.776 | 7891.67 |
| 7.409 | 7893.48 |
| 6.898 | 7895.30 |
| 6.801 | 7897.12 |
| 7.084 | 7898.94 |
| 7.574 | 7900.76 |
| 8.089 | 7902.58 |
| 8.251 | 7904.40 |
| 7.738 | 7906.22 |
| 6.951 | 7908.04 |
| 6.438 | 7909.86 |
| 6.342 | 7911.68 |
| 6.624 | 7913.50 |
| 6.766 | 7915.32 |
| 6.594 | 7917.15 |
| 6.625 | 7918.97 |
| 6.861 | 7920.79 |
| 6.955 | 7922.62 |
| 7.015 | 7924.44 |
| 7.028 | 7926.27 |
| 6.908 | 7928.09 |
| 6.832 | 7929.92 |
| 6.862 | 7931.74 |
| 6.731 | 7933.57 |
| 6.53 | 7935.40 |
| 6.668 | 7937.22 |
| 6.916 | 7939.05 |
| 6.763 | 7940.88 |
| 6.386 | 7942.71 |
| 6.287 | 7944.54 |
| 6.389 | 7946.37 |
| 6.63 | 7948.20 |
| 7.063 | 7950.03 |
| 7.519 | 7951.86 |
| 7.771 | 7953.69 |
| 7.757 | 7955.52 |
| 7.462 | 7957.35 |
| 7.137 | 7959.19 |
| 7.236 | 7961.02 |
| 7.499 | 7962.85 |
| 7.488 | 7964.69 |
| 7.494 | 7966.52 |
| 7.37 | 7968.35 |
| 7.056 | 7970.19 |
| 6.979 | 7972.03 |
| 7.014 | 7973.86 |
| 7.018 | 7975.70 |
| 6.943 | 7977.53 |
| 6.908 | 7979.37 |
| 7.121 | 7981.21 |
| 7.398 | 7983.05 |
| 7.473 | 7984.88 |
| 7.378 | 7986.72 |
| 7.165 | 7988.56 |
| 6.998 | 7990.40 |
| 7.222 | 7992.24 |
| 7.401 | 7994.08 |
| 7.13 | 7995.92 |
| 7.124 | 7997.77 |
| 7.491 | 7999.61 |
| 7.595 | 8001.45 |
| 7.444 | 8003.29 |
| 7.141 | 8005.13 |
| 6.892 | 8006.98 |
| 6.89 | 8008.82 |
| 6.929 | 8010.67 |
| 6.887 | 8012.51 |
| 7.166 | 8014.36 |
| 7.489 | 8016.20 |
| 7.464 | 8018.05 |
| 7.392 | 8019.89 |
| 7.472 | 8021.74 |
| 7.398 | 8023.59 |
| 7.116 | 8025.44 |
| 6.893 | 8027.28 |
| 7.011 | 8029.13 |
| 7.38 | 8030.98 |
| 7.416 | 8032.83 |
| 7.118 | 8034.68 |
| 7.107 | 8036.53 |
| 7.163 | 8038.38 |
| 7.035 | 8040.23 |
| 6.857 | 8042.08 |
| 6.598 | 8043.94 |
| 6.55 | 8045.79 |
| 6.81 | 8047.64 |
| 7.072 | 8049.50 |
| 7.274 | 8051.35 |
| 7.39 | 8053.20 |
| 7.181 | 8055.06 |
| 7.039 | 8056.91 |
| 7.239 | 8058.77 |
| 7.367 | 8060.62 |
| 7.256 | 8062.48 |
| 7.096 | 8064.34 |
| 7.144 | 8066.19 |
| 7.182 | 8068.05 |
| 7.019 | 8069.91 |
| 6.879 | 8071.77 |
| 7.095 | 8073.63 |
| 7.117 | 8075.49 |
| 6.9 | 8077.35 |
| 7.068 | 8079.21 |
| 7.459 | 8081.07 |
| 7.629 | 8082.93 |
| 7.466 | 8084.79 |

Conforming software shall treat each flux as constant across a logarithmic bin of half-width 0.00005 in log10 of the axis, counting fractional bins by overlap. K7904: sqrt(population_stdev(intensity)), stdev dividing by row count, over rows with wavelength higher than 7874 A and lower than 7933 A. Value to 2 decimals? 0.70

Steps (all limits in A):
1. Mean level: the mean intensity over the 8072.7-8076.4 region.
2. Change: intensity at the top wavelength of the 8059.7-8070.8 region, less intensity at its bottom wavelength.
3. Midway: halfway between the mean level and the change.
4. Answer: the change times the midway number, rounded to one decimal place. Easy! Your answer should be -1.2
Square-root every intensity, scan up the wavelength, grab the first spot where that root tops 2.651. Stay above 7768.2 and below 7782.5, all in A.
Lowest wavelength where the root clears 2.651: 7781.60 A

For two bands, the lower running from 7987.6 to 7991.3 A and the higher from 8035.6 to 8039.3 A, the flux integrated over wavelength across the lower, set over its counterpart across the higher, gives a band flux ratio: 0.99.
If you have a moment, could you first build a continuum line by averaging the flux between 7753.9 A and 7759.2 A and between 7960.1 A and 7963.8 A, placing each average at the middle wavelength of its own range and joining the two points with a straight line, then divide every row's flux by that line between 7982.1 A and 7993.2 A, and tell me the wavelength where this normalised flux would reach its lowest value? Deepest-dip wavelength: 7990.40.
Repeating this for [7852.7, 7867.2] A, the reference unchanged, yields 7864.46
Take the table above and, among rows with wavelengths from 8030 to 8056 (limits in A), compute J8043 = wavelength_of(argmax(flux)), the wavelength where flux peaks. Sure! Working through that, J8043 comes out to 8032.83 A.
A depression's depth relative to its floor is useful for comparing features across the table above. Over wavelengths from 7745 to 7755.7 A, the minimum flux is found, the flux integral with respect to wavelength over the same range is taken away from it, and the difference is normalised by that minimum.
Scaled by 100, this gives -1106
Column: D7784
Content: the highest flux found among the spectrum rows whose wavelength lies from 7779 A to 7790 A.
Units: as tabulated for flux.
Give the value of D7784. 7.194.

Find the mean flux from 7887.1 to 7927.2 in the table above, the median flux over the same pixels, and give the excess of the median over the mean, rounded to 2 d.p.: -0.15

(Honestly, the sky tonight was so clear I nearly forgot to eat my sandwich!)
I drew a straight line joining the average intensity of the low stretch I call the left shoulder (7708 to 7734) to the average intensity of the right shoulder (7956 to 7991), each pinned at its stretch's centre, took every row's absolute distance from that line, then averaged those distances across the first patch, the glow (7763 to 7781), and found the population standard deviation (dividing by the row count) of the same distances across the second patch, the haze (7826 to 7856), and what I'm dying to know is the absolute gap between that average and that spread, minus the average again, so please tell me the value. -0.235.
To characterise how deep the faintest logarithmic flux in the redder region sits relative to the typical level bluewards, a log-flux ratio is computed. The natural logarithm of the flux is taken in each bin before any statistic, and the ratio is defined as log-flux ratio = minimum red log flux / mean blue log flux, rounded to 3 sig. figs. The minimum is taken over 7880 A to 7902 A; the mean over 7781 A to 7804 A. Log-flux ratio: 0.972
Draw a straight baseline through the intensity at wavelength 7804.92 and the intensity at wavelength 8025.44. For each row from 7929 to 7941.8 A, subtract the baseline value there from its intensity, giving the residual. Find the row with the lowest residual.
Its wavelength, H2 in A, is 7935.40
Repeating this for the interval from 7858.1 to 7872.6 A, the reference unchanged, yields 7864.46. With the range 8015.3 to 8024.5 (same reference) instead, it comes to 8019.89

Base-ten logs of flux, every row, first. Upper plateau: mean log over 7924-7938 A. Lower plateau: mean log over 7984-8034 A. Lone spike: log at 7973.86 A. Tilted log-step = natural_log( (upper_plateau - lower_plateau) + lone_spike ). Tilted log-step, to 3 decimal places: -0.198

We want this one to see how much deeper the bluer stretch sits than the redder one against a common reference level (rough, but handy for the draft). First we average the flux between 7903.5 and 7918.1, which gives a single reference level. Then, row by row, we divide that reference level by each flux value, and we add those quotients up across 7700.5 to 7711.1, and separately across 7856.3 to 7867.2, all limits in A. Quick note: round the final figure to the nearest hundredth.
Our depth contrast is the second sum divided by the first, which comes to 0.94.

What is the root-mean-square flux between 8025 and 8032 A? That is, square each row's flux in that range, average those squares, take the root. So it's 7.10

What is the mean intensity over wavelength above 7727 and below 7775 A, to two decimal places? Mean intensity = 7.10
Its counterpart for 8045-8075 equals 7.10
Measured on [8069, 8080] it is 7.01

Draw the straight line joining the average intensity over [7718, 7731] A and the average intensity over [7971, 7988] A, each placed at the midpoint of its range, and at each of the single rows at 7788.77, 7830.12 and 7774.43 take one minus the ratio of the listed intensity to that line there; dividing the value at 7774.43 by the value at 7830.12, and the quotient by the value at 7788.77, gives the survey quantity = -22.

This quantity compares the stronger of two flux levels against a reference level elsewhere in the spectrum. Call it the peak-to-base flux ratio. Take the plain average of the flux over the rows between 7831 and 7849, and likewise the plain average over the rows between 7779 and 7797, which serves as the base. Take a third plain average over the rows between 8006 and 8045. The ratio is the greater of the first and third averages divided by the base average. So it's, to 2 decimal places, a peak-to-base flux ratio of 1.00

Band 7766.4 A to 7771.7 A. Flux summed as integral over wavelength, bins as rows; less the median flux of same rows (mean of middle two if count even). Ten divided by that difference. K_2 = 0.34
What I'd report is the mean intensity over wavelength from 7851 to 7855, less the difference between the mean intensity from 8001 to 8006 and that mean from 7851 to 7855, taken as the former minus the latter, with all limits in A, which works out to 7.7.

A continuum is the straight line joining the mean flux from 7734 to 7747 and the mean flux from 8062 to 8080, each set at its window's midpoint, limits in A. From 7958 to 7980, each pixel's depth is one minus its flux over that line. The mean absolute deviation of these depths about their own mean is 0.028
